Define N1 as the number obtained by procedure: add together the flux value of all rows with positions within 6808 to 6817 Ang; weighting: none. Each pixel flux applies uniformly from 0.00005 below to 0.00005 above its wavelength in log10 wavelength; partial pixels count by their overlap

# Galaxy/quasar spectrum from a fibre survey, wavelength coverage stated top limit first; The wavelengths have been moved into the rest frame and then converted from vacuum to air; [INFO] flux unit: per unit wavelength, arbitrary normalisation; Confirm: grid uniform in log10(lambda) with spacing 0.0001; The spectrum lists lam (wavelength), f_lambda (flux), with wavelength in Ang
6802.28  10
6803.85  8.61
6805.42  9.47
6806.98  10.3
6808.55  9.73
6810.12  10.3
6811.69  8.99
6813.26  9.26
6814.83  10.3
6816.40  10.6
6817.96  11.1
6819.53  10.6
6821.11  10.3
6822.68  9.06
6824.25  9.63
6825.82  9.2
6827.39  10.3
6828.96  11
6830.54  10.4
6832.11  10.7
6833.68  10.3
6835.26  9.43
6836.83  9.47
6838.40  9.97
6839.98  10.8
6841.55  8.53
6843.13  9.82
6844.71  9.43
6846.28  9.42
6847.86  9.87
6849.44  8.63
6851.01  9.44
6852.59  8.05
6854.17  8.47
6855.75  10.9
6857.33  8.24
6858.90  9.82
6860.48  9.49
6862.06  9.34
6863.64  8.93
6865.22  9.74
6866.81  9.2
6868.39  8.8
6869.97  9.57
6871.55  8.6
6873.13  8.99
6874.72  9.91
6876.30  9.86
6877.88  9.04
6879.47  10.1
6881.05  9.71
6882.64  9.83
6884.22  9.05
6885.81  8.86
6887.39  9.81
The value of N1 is 59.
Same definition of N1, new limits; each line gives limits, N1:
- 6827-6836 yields 62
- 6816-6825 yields 61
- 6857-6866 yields 56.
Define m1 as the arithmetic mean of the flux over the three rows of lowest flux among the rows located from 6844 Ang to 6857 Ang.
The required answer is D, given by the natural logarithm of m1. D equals 2.13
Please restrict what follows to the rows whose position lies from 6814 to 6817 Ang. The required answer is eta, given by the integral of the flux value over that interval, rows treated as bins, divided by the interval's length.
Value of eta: 10.4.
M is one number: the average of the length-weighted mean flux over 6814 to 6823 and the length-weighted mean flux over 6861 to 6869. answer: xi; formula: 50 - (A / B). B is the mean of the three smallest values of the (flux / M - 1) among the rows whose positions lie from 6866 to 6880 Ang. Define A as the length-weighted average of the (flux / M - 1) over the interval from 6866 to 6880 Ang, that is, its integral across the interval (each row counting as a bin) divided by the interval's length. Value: 49.5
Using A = -0.05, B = -0.102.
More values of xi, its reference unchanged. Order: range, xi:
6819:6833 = 50.6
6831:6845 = 50.1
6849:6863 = 49.6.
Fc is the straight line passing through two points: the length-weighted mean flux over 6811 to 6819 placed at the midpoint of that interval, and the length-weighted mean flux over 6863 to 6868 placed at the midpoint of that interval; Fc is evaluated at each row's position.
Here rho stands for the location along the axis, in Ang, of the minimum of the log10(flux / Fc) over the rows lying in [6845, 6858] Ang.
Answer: 6852.59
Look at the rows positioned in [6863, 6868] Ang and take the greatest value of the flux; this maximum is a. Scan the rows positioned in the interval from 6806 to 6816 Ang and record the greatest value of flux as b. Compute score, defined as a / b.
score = 0.95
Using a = 9.74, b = 10.3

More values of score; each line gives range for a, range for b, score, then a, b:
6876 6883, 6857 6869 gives 1.03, 10.1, 9.82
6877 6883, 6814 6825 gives 0.91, 10.1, 11.1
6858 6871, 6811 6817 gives 0.93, 9.82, 10.6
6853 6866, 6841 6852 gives 1.10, 10.9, 9.87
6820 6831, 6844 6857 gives 1.01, 11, 10.9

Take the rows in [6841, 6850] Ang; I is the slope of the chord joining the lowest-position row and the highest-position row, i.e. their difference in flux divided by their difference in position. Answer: 0.01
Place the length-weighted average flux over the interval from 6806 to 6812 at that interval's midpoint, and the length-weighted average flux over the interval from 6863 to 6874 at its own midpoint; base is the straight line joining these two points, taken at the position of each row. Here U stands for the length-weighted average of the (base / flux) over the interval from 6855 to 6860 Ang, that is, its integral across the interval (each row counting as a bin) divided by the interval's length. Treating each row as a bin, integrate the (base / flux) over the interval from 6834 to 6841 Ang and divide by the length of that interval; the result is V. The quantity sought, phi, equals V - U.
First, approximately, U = 0.97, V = 0.97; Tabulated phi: -0.01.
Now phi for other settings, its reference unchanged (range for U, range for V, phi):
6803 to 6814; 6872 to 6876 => -0.08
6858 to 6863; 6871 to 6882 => -0.02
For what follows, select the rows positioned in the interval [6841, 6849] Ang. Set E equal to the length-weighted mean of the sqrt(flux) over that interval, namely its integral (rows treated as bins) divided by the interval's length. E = 3.06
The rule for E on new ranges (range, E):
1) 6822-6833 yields 3.17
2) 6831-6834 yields 3.25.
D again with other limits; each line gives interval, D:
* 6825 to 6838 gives 2.24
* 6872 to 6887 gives 2.19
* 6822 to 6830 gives 2.23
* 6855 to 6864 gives 2.18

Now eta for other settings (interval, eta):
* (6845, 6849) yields 9.5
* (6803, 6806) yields 9.0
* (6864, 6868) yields 9.3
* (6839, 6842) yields 9.8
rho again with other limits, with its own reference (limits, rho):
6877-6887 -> 6885.81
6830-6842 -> 6841.55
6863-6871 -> 6868.39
